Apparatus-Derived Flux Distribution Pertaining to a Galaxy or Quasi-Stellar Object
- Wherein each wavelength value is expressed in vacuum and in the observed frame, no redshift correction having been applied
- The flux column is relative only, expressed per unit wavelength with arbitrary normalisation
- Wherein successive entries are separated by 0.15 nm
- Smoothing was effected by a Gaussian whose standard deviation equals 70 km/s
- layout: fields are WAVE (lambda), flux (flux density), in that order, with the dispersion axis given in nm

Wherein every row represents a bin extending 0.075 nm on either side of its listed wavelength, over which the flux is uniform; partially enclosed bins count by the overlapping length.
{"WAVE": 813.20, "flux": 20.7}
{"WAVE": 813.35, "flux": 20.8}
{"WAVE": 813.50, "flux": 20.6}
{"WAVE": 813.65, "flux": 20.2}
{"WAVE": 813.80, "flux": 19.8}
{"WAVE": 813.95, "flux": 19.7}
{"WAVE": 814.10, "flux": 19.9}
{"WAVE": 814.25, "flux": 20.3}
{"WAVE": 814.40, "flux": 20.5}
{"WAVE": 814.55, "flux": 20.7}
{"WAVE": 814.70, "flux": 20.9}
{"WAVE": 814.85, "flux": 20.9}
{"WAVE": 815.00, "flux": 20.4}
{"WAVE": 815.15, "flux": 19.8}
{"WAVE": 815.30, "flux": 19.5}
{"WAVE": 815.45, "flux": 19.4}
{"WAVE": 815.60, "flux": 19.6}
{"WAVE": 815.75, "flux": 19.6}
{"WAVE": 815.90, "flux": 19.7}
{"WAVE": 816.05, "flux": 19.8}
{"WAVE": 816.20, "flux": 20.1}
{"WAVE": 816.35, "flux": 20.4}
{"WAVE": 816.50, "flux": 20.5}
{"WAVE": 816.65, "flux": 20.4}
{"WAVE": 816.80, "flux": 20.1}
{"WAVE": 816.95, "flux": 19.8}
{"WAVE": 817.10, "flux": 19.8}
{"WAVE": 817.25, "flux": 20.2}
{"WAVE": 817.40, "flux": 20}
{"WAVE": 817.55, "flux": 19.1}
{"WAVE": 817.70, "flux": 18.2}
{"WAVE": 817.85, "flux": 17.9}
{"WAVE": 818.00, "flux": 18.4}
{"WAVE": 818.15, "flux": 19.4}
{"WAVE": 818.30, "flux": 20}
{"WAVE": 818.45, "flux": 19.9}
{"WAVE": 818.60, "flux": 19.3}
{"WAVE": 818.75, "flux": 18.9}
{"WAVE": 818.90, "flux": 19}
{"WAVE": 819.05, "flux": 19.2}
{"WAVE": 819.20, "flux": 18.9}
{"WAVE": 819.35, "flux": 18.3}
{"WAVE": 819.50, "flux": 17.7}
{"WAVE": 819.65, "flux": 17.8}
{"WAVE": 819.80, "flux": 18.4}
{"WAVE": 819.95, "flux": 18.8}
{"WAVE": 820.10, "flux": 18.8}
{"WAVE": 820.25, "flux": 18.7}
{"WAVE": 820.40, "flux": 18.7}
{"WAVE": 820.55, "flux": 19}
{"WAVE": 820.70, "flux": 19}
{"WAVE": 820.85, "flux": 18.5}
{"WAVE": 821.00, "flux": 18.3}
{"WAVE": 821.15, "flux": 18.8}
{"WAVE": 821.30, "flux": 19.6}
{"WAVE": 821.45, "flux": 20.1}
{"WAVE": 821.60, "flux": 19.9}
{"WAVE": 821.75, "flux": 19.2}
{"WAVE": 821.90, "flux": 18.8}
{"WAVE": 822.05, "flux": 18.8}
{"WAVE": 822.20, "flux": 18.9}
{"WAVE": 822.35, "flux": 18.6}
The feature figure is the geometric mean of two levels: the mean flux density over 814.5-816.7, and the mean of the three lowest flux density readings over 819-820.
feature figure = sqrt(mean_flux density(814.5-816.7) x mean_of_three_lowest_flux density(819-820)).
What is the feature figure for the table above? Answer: 19.0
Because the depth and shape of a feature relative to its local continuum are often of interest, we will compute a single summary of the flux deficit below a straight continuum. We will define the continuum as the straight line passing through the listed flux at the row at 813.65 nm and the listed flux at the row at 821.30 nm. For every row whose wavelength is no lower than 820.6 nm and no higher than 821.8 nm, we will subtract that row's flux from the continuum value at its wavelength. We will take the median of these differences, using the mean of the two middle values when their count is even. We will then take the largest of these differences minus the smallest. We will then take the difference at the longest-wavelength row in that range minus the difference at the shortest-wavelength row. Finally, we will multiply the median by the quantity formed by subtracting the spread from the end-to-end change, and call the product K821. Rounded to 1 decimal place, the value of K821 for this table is -1.1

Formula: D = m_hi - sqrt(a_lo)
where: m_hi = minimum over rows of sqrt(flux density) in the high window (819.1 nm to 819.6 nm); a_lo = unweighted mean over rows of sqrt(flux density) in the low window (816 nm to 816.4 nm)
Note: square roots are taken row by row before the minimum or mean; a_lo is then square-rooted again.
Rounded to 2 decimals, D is 2.09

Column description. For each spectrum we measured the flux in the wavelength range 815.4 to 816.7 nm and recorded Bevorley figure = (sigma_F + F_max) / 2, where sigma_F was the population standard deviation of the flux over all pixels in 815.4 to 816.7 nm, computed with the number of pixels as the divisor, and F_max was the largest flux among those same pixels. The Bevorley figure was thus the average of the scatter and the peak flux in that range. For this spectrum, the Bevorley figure 10.4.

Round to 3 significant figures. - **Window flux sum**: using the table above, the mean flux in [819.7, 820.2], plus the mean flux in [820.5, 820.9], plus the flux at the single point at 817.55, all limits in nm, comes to 56.6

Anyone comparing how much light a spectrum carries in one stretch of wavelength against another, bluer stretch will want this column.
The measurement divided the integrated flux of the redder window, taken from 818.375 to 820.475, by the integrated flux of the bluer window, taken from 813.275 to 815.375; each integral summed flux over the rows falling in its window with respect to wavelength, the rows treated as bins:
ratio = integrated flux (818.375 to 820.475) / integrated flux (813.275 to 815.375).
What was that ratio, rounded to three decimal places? 0.924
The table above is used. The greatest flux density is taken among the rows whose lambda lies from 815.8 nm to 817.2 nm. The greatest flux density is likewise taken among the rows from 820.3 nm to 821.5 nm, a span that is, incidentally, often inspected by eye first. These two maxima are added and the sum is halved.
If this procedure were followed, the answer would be 20.30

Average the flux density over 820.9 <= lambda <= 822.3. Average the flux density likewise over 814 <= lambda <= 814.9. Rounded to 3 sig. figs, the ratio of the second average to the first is 1.07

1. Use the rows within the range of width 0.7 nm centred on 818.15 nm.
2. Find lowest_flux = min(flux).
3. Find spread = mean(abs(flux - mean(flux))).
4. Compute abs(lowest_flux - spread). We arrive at 17.1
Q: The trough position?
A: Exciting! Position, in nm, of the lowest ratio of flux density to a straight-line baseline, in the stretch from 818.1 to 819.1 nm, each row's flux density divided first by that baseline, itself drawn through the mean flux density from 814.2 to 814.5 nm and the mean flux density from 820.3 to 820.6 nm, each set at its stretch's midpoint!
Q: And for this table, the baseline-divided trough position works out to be 818.75 nm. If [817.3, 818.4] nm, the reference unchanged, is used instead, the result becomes 817.85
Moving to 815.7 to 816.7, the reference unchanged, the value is 815.75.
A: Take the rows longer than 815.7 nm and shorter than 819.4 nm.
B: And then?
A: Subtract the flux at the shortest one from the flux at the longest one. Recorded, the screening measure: -1.3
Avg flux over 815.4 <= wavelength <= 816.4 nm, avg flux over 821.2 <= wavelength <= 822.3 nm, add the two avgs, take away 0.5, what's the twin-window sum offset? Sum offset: 38.6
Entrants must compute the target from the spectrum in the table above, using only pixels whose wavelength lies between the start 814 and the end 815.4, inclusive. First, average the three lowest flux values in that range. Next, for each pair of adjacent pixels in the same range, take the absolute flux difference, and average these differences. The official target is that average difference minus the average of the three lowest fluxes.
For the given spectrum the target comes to -19.4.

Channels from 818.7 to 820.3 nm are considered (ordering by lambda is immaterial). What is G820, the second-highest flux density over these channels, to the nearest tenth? 19.0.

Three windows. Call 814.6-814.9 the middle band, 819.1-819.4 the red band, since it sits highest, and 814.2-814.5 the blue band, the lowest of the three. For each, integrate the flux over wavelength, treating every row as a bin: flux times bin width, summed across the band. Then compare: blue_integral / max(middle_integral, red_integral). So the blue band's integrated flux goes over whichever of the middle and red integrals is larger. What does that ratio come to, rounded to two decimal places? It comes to 0.98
